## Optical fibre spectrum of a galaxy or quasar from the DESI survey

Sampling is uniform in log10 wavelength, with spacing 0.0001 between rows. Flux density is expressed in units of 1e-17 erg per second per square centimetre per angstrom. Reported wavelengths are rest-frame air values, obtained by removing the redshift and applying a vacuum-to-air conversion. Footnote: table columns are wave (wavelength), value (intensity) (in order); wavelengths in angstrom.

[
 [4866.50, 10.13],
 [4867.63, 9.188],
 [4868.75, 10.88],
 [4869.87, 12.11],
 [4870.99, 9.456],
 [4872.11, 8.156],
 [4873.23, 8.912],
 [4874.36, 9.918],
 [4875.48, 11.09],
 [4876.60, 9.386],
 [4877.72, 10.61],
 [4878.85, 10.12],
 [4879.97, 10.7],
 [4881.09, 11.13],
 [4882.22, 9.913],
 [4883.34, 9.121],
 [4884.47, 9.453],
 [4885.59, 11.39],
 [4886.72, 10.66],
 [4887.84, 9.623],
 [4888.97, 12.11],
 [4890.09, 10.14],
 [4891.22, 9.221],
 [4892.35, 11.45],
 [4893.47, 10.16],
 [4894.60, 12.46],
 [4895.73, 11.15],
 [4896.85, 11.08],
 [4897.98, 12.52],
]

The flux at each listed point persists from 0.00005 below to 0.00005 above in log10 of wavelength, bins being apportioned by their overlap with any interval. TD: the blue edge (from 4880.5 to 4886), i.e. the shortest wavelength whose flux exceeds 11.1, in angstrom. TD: 4881.09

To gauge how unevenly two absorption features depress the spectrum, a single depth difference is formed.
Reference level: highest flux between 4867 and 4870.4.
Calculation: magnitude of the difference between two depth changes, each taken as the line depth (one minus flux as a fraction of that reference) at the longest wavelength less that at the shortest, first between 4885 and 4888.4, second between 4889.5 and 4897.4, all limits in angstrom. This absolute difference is 0.22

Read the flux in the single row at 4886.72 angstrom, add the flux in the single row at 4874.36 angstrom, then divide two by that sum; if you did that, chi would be 0.097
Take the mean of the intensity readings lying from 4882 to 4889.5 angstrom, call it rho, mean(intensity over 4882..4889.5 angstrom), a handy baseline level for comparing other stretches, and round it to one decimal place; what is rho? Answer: 10.3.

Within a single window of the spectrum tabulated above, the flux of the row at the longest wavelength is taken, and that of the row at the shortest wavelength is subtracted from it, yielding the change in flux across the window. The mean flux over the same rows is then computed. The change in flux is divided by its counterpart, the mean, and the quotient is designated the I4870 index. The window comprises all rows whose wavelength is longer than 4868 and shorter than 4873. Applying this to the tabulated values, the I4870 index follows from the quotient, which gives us -0.27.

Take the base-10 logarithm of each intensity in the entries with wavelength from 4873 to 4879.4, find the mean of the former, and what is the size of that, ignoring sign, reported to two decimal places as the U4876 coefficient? 1.00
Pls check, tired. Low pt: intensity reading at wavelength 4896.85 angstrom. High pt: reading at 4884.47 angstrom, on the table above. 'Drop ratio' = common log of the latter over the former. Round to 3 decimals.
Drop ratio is -0.069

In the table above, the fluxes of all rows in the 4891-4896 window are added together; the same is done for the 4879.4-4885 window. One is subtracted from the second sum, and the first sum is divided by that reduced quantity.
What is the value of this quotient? 1.10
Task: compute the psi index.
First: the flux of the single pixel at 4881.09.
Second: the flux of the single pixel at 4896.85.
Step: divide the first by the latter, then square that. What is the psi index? 1.01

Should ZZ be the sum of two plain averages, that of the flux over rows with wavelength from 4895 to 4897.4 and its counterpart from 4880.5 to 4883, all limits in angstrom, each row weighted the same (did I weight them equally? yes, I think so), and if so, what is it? 21.64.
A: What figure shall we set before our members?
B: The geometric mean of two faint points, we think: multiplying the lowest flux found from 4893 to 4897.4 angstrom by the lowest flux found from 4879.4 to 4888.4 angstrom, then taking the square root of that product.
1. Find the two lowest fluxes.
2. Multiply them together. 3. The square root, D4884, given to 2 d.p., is 9.63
